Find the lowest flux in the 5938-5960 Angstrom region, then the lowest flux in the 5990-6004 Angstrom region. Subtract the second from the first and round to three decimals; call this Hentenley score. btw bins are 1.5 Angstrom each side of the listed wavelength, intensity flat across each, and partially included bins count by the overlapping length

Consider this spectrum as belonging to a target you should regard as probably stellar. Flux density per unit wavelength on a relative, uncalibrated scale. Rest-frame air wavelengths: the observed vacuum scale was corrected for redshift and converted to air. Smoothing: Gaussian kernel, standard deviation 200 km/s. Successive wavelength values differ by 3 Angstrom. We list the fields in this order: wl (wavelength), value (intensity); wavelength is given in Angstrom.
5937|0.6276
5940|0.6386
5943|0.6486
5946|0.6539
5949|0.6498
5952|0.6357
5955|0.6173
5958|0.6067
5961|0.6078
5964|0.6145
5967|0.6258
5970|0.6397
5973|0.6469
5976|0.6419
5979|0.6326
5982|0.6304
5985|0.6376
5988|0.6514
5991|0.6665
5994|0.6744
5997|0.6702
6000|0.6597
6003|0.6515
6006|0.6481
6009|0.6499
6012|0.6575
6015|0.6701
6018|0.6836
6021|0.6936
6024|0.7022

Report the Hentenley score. -0.045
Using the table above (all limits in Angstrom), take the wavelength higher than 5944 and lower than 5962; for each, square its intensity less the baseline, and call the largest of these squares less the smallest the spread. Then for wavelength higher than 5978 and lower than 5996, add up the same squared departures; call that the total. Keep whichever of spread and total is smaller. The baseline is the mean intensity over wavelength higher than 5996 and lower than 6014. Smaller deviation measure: 0.0020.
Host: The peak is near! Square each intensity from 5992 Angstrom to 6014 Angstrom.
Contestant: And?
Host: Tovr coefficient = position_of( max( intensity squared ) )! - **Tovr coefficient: 5994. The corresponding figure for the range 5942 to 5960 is 5946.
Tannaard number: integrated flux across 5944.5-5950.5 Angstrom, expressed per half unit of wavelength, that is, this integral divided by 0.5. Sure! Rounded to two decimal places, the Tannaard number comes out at 7.82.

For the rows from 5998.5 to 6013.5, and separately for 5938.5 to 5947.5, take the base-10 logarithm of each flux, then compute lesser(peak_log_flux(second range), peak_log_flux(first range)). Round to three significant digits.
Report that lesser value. -0.184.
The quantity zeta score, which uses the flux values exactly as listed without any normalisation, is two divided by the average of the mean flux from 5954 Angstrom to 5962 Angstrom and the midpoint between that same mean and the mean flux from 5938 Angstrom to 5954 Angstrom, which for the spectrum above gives 3.23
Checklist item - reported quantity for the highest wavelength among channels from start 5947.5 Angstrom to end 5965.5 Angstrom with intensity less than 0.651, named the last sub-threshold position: 5964 Angstrom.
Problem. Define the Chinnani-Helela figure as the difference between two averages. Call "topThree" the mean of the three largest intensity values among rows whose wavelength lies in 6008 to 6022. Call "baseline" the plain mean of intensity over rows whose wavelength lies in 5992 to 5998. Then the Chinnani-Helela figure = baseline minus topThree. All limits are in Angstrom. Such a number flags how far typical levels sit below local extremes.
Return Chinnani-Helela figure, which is -0.010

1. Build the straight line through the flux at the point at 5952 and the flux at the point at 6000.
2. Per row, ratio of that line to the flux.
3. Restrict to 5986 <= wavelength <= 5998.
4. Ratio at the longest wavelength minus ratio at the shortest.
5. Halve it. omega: -0.011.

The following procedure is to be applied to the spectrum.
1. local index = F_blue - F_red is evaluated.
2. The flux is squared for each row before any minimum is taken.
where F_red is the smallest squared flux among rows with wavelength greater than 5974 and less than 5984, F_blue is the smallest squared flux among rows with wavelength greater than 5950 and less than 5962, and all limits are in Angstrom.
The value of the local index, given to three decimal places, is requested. -0.029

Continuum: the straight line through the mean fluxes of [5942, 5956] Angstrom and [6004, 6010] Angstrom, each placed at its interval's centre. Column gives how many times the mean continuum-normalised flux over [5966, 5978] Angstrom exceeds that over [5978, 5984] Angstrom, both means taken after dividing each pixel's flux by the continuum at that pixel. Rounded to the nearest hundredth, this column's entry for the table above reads 1.01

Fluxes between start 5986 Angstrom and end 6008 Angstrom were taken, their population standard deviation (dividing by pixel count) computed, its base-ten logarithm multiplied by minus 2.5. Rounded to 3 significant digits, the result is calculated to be 5.05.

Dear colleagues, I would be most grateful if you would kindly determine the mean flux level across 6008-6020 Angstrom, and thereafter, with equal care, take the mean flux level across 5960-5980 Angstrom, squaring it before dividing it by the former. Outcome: 0.596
